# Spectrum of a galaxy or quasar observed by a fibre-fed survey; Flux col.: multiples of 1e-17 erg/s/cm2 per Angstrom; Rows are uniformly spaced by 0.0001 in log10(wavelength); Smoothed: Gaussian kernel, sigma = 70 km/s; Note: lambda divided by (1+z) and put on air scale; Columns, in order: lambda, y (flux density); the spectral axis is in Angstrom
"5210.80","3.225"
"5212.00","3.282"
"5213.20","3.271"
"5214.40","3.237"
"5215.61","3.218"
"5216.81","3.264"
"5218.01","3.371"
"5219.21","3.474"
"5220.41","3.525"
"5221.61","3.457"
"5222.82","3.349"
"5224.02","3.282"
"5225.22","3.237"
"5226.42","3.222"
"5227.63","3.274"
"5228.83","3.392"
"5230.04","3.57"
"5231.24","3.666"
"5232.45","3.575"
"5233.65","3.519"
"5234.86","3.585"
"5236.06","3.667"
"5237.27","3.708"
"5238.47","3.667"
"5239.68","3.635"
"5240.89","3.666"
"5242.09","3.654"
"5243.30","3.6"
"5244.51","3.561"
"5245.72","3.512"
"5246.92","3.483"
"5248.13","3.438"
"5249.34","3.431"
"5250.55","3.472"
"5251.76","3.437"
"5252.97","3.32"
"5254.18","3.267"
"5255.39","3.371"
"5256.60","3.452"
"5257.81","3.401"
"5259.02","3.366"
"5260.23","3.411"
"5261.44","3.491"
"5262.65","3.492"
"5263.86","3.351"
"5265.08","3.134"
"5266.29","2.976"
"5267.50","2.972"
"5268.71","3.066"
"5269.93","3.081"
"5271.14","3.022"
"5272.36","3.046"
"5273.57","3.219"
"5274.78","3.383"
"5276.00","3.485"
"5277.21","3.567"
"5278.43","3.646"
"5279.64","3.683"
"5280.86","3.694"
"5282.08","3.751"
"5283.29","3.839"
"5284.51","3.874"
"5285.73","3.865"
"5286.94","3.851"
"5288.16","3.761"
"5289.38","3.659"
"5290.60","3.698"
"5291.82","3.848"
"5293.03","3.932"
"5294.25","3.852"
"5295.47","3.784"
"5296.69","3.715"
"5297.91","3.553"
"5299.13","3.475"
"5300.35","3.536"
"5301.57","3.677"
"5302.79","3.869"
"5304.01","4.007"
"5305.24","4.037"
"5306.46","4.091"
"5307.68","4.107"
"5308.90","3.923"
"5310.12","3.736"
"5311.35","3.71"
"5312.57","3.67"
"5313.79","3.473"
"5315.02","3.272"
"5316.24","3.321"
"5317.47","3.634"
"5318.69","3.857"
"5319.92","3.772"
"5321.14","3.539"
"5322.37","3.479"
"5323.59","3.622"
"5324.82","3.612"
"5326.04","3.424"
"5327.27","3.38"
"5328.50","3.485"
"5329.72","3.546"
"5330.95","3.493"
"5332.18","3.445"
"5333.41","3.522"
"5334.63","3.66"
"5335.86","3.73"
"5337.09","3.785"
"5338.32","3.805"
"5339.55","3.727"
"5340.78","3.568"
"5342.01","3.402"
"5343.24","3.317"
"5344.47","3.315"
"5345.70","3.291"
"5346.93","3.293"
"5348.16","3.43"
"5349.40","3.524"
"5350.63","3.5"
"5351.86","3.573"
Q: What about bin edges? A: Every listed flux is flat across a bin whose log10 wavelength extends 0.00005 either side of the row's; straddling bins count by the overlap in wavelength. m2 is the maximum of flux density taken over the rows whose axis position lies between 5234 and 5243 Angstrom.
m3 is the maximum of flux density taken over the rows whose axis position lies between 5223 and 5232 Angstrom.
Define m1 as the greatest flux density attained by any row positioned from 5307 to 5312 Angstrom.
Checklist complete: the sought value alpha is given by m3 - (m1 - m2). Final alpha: 3.27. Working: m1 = 4.107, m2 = 3.708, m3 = 3.666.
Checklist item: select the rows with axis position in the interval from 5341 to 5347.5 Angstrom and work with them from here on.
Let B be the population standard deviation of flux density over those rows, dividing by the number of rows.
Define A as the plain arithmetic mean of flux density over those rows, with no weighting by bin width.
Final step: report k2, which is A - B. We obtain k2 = 3.28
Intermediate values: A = 3.32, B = 0.04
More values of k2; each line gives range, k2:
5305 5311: 3.84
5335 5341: 3.64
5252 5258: 3.30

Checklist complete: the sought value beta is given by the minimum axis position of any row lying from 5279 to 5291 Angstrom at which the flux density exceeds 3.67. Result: 5279.64 Angstrom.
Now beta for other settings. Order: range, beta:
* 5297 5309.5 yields 5301.57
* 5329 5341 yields 5335.86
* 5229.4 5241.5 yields 5237.27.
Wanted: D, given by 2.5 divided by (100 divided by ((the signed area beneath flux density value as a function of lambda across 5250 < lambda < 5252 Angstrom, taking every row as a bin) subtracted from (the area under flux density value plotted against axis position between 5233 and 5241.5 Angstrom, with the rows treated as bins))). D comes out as 0.6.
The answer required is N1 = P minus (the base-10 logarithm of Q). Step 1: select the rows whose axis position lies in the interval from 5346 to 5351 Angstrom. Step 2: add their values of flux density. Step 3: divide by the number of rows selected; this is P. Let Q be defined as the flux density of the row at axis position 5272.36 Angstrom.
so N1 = 2.95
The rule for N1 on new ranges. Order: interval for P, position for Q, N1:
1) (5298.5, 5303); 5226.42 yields 3.13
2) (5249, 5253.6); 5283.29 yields 2.83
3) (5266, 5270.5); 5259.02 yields 2.50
